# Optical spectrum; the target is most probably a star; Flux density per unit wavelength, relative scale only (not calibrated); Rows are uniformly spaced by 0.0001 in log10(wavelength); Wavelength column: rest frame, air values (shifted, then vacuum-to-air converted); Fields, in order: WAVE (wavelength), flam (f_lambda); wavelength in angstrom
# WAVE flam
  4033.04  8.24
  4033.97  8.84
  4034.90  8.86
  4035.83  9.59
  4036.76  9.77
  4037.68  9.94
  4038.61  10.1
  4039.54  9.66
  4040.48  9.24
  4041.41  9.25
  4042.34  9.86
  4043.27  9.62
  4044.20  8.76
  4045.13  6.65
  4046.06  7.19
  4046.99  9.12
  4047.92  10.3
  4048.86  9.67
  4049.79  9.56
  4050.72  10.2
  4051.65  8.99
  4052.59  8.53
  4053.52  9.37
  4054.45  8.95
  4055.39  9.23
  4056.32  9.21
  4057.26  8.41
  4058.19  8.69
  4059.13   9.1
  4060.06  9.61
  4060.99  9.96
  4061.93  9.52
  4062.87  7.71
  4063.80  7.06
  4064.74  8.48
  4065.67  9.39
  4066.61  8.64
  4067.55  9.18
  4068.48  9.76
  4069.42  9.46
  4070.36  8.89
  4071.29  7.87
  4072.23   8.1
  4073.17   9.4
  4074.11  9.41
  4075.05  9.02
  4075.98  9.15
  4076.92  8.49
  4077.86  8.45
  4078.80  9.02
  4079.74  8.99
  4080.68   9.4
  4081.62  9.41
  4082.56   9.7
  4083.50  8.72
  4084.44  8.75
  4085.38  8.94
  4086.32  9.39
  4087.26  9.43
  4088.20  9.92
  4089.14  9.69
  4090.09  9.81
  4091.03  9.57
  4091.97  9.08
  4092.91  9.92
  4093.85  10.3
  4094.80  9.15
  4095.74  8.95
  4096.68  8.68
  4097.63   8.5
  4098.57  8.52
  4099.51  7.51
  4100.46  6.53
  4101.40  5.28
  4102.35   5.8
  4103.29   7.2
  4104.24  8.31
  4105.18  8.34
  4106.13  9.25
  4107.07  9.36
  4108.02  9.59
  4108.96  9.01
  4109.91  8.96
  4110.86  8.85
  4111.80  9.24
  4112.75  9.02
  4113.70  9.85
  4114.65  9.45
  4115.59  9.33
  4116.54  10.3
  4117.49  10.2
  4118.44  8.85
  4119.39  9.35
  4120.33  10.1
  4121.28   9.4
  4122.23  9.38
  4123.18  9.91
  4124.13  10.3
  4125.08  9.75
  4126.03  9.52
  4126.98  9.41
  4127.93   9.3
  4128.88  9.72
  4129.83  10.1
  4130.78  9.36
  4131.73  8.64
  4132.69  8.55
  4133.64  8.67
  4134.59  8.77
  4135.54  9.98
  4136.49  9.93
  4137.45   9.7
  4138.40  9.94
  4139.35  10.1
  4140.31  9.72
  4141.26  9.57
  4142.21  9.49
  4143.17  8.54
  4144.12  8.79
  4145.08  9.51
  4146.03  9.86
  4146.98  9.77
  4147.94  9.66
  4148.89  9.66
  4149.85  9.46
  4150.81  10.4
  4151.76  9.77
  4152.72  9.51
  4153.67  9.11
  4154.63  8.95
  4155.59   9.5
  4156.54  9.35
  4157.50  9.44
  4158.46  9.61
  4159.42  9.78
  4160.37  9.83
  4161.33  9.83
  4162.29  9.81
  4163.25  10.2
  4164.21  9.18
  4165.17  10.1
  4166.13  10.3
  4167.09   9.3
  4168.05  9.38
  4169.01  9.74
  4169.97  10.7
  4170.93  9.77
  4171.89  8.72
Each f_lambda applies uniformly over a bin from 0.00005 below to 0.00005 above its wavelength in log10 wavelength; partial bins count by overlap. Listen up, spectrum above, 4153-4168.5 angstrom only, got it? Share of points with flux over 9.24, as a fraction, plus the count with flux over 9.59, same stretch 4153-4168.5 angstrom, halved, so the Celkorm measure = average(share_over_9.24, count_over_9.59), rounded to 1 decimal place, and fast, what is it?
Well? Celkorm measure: 4.4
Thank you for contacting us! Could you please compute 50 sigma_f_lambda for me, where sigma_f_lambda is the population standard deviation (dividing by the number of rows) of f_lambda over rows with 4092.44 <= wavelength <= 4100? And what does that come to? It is 41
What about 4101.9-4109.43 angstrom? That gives 60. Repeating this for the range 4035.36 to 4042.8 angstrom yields 14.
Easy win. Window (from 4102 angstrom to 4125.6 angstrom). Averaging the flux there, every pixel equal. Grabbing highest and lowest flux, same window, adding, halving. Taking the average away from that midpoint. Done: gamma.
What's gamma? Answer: -1.1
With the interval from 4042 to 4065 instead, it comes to -0.5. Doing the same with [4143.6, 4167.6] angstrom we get 0.0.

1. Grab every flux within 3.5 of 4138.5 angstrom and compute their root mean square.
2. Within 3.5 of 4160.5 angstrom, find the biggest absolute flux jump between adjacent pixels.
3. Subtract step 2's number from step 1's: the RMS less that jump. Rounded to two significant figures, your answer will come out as 9.5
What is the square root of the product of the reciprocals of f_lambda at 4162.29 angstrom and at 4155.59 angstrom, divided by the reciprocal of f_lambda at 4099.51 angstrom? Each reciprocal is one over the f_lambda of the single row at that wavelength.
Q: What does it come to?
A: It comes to 0.78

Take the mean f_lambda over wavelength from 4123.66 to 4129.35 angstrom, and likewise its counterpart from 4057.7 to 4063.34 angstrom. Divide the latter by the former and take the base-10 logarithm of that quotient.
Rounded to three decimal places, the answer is -0.026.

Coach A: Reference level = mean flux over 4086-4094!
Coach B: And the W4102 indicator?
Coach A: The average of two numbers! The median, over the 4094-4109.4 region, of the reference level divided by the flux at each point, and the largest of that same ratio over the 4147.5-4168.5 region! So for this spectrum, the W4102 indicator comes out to 1.11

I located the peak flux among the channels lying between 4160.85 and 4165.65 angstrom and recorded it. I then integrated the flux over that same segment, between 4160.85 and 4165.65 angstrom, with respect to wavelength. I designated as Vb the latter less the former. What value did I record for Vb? 36.9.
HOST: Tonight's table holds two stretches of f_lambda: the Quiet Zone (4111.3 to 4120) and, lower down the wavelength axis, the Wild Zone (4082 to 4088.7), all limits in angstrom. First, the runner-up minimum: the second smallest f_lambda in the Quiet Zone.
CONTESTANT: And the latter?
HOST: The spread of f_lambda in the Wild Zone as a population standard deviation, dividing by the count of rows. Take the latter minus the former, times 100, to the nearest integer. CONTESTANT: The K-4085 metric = -858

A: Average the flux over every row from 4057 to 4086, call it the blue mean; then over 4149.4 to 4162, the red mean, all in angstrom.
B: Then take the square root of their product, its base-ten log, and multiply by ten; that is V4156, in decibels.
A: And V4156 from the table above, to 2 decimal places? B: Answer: 9.66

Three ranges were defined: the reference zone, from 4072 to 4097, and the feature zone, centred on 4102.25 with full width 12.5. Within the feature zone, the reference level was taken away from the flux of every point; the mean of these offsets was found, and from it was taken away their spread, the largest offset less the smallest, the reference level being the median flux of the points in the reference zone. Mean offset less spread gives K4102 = -5.5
